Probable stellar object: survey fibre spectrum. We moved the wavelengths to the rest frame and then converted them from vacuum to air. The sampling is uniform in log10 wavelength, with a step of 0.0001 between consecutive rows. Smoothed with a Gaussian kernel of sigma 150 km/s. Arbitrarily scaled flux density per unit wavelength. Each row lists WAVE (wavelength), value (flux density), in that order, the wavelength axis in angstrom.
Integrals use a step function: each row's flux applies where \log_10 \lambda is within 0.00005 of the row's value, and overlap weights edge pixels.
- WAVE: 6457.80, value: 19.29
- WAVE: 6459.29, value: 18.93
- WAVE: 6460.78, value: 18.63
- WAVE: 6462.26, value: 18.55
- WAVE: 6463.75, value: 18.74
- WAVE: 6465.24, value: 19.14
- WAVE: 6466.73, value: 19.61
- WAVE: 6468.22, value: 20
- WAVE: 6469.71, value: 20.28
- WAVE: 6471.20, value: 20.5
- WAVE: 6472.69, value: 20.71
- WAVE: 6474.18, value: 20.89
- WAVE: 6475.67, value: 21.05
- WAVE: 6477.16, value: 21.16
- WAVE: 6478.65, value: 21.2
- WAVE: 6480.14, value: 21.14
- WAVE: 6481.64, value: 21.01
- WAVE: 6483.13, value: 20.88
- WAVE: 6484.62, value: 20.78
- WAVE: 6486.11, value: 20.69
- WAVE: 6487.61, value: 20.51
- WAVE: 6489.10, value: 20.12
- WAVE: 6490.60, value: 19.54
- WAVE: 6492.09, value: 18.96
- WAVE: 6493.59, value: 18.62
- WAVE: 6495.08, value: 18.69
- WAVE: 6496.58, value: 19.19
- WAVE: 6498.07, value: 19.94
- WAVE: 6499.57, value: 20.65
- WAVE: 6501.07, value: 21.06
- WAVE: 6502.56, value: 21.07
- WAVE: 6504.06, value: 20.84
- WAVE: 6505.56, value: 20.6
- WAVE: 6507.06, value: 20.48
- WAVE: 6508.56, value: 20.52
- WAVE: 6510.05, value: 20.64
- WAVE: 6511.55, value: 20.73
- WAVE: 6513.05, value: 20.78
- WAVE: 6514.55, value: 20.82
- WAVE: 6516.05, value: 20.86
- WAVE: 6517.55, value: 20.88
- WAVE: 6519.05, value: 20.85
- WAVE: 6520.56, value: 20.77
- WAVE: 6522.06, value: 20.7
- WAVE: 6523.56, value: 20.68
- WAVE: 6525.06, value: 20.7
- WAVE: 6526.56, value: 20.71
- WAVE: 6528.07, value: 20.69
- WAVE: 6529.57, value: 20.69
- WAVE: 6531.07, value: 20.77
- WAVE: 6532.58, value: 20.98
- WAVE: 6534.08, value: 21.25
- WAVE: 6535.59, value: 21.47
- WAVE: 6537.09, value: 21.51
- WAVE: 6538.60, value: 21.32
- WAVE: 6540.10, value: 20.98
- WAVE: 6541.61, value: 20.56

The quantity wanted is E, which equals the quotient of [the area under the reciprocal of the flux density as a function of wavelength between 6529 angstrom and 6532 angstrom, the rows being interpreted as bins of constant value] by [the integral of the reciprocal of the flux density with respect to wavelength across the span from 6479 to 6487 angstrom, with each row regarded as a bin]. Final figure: 0.4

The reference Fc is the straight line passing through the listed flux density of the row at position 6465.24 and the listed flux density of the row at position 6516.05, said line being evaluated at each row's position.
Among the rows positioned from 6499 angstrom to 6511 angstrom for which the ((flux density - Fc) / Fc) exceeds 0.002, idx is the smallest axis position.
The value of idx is 6499.57 angstrom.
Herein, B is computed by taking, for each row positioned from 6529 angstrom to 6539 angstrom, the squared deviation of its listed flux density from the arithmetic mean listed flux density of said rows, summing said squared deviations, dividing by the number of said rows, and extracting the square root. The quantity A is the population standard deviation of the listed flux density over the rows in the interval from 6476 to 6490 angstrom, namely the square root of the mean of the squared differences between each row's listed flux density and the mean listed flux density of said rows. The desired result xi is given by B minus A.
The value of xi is 0.0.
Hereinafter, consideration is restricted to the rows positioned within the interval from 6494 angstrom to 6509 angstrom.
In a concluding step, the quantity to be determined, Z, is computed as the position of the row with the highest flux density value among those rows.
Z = 6502.56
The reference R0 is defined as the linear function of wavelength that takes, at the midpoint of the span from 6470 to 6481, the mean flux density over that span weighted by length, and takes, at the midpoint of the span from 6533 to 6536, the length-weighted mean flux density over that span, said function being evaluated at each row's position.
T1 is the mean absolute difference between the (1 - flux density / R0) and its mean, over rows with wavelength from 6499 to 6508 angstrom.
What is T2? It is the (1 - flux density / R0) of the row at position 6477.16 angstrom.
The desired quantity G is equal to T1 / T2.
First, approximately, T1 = 0.010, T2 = -0.011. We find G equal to -0.92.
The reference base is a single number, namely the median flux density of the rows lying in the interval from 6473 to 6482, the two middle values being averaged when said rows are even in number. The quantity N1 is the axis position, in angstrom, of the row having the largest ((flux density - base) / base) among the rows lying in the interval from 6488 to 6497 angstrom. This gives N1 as 6489.10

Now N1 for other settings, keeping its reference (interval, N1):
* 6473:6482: 6478.65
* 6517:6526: 6517.55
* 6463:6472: 6471.20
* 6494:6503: 6502.56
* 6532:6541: 6537.09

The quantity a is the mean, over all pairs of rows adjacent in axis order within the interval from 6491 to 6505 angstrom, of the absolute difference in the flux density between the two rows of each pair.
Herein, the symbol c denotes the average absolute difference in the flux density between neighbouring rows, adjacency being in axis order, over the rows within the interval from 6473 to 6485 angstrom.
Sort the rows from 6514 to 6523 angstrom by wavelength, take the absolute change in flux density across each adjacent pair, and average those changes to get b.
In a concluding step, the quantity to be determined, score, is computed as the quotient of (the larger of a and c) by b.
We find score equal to 7.9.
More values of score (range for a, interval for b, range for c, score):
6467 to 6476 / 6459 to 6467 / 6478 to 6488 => 0.7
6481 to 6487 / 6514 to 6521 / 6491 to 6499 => 9.8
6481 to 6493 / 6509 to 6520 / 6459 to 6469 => 6.8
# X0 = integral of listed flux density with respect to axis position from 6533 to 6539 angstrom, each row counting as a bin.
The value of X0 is 128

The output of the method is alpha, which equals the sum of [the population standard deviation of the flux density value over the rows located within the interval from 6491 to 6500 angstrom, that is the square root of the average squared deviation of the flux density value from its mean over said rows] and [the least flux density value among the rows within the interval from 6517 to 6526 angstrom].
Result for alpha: 21.4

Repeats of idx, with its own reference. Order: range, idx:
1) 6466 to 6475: 6466.73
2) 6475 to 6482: 6475.67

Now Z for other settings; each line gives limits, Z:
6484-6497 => 6484.62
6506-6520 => 6517.55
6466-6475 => 6474.18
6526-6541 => 6537.09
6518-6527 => 6519.05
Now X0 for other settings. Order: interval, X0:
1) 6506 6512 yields 124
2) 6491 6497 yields 113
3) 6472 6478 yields 126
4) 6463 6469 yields 116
